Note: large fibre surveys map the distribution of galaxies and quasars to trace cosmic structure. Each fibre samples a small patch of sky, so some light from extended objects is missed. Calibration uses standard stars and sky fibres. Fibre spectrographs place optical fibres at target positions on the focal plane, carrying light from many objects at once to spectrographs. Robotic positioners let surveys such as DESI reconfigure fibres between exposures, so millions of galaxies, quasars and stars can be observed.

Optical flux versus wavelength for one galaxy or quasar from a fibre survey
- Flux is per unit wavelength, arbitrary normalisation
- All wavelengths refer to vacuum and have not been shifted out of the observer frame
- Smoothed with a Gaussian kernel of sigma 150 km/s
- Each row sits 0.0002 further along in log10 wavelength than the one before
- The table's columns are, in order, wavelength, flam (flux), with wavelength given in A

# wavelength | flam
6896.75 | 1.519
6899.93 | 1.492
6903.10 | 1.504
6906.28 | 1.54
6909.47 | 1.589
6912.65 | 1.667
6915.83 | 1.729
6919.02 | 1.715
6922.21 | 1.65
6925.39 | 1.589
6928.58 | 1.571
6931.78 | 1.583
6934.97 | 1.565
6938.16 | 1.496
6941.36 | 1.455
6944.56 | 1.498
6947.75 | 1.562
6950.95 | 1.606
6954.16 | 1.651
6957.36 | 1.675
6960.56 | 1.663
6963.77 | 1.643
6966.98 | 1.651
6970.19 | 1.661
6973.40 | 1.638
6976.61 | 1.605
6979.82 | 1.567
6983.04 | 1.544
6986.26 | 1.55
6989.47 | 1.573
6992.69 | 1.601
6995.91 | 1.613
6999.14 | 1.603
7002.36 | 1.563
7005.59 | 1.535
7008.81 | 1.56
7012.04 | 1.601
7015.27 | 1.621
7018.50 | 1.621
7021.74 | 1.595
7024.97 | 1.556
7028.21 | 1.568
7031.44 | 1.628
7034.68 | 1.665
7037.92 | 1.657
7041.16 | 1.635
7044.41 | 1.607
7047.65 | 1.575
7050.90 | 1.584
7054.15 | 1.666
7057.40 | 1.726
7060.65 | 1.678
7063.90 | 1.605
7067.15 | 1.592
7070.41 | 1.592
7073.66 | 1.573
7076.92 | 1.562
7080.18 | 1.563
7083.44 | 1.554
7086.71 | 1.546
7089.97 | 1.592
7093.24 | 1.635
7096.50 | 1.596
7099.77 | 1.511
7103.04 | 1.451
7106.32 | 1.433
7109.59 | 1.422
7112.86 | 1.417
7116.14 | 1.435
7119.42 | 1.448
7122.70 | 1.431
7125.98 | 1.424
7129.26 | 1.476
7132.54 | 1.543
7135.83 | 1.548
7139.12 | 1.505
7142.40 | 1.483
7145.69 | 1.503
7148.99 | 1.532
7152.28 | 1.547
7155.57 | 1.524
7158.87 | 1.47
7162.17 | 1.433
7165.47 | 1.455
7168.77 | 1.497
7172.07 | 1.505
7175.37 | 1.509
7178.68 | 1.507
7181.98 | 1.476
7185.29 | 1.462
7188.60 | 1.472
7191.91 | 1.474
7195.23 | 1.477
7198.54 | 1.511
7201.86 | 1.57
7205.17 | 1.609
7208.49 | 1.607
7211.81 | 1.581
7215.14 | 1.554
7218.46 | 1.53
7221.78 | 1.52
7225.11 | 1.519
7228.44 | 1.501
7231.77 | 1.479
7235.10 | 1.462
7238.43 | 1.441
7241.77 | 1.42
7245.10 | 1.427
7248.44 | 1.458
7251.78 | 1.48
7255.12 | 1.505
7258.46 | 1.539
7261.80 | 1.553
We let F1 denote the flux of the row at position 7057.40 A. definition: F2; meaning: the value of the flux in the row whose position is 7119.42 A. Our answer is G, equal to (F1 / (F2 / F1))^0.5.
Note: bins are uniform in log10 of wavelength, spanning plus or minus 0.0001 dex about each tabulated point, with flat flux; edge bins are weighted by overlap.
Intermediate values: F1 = 1.726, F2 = 1.448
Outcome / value 1.43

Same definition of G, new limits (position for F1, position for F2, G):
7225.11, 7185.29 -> 1.26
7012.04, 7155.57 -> 1.30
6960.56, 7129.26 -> 1.37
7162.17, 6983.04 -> 1.15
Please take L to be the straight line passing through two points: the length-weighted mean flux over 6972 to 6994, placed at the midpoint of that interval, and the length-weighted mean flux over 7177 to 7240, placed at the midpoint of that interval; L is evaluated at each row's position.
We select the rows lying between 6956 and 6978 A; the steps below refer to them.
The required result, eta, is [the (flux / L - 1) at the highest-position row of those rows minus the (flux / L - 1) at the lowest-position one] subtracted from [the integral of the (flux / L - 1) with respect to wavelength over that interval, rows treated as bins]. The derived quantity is 0.89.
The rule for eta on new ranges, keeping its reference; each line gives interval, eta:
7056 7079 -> 0.98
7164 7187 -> -0.55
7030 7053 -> 0.88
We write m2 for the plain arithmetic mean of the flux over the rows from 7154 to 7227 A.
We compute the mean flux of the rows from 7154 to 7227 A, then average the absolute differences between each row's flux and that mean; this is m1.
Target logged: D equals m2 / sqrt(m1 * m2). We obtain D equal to 6.39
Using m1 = 0.0370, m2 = 1.51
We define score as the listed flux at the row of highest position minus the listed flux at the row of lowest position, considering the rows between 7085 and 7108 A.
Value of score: -0.11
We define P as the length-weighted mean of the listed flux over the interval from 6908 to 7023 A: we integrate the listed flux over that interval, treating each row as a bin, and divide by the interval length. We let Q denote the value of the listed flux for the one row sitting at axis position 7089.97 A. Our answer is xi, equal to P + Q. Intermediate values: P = 1.60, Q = 1.592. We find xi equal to 3.192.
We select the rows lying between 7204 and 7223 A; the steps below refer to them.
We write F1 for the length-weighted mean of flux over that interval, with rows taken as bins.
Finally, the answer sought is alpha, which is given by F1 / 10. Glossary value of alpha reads 0.157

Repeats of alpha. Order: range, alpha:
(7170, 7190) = 0.149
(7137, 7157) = 0.152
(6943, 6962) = 0.161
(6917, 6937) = 0.161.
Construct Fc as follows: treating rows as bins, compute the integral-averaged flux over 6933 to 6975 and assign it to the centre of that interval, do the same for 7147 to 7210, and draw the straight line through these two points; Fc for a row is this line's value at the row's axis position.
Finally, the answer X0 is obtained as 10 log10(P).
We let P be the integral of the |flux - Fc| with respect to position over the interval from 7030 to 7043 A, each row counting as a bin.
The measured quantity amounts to 0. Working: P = 1.06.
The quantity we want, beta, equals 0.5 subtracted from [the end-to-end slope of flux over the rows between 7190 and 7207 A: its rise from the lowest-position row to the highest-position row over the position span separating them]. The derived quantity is -0.490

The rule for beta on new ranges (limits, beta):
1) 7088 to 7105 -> -0.511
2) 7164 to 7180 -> -0.496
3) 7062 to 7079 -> -0.503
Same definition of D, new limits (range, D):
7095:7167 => 5.83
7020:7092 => 6.49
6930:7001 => 5.82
